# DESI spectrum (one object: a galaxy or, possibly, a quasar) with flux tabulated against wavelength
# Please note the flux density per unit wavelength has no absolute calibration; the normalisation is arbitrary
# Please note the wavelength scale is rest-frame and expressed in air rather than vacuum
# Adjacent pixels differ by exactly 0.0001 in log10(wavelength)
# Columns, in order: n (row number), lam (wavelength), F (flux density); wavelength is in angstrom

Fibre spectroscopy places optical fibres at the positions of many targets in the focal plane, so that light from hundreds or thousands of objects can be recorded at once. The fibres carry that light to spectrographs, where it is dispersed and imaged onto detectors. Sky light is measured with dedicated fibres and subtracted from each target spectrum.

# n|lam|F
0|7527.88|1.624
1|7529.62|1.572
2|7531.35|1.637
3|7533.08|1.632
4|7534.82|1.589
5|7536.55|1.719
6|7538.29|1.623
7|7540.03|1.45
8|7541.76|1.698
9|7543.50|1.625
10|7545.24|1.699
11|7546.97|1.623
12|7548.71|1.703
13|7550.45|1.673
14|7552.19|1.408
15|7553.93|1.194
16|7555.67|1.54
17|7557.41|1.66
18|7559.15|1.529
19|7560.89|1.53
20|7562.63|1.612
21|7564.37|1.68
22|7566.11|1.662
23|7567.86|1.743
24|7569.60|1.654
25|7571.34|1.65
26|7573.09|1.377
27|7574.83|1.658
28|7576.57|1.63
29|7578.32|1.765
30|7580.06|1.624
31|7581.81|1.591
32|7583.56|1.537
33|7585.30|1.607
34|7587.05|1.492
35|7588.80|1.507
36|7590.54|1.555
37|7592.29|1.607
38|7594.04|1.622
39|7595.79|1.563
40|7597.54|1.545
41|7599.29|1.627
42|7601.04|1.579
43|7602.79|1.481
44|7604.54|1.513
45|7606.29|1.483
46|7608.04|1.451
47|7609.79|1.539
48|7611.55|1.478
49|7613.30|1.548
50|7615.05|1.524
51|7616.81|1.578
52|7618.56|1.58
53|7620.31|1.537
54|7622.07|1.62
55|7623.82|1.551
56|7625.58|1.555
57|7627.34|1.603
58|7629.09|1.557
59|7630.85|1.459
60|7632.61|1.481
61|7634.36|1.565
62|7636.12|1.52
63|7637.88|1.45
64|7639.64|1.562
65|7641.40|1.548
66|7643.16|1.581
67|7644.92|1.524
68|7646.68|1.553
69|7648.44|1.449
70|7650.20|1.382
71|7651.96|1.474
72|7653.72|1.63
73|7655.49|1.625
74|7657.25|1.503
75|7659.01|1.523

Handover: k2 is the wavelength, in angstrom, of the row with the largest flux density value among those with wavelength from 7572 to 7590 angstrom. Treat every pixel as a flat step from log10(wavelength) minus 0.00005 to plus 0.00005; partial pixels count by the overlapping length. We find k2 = 7578.32 angstrom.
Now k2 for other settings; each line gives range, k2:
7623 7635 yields 7627.34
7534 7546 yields 7536.55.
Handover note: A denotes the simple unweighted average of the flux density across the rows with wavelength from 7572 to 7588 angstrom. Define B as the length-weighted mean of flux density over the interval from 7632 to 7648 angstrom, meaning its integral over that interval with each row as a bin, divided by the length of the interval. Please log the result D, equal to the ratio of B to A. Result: 0.96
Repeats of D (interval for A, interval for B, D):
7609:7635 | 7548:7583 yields 1.03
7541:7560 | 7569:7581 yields 1.03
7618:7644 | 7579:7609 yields 1.01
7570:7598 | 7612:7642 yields 0.97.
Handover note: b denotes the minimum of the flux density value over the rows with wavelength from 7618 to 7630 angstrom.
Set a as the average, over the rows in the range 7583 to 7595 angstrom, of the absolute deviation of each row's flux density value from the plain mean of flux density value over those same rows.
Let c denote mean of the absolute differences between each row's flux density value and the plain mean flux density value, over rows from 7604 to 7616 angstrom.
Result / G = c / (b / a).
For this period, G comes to 0.0008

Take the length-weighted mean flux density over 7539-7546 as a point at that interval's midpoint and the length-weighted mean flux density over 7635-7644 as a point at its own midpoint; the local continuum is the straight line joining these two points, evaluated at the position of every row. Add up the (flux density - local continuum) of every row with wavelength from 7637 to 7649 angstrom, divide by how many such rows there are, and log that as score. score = -0.005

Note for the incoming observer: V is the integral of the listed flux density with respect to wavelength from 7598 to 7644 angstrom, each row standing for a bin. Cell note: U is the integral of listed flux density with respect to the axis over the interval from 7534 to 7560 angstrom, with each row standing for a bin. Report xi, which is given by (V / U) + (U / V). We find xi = 2.30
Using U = 41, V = 71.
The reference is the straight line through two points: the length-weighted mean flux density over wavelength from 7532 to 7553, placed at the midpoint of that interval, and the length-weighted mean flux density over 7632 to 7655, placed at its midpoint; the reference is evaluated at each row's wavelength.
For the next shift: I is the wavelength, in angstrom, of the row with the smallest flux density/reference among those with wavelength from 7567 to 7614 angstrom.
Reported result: 7573.09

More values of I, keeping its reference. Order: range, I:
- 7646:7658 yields 7650.20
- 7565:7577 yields 7573.09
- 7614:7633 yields 7630.85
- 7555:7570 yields 7559.15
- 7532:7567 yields 7553.93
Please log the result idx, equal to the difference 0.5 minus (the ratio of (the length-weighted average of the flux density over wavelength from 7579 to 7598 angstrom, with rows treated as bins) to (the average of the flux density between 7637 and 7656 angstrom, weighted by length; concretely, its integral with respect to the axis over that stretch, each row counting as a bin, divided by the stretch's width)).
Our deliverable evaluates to -0.531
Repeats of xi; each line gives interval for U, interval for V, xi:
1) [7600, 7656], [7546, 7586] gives 2.09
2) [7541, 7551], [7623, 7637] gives 2.06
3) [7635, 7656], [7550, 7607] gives 3.16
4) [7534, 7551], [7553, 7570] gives 2.00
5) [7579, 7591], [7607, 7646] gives 3.51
